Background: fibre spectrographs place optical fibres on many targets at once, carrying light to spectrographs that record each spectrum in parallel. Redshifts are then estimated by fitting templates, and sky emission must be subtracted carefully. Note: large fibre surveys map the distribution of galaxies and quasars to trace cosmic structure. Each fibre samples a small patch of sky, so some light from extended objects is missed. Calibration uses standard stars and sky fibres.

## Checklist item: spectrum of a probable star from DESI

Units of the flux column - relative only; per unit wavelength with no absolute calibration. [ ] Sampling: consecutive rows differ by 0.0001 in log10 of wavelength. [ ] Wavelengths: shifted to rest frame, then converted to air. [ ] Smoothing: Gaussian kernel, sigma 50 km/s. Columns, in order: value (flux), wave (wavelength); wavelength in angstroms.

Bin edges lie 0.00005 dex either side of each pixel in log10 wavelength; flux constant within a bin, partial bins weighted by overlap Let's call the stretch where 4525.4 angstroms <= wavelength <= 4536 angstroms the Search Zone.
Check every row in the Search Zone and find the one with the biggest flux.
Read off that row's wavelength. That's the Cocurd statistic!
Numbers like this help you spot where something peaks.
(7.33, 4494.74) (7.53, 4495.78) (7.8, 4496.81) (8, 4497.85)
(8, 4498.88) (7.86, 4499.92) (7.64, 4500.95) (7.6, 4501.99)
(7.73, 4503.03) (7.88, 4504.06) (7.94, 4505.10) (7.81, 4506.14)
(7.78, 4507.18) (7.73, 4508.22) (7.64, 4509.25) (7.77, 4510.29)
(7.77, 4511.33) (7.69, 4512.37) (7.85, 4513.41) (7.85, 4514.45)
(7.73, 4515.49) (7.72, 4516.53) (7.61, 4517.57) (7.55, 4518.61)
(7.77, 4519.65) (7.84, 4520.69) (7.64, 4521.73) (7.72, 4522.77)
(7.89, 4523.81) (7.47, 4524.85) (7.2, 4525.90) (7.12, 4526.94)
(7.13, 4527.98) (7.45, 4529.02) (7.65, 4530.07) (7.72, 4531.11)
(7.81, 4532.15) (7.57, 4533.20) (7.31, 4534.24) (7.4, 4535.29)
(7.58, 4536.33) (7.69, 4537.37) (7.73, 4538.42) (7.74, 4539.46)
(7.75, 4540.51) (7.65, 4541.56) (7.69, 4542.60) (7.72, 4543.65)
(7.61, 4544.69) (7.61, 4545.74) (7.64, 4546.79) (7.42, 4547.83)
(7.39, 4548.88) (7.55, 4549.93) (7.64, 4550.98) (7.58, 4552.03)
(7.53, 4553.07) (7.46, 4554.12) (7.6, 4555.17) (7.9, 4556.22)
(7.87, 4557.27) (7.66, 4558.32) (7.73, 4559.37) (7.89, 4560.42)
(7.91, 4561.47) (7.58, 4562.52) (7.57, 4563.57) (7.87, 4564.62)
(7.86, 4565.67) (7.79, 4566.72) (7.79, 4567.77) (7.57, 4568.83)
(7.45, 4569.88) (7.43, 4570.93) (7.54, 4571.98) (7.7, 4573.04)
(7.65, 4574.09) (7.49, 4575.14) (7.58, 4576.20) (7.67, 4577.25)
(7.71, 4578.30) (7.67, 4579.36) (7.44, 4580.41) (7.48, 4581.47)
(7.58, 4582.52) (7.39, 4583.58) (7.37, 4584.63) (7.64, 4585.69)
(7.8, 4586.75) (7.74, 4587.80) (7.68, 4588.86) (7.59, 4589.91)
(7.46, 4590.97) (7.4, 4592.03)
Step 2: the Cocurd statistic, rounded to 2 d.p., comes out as 4532.15 angstroms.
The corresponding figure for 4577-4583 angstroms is 4578.30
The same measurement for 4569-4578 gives 4573.04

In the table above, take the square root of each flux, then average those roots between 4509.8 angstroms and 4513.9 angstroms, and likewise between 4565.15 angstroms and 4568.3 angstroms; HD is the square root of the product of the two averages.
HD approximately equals 2.79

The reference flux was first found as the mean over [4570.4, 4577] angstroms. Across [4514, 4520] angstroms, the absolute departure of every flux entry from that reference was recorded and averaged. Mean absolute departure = 0.14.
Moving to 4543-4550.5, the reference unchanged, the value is 0.09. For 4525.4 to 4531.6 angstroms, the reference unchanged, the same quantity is 0.27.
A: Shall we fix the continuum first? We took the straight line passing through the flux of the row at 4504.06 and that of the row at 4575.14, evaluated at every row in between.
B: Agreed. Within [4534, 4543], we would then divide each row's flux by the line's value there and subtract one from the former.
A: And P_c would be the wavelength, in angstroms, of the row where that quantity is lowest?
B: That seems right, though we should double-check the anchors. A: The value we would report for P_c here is 4534.24 angstroms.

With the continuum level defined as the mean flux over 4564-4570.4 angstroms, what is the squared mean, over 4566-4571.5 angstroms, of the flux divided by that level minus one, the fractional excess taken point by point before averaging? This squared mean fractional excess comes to 0.0002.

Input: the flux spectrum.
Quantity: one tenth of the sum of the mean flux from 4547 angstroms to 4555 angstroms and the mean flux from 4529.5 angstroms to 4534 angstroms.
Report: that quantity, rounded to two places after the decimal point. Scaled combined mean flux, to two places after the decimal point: 1.52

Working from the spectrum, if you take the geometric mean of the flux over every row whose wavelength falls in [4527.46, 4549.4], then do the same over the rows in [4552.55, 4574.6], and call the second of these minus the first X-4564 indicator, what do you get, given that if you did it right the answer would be 0.10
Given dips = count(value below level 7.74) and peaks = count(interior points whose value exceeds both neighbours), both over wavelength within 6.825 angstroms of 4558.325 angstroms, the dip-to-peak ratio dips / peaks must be 4.0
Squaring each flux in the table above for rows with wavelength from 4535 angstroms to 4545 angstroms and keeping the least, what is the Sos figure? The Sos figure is 54.76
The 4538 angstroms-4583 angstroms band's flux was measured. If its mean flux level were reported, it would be 7.64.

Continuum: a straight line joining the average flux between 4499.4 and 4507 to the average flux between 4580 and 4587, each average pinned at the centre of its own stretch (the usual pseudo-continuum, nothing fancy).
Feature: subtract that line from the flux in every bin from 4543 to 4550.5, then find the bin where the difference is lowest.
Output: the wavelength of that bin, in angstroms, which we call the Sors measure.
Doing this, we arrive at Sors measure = 4548.88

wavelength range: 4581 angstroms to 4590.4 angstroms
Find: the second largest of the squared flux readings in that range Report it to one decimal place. 59.9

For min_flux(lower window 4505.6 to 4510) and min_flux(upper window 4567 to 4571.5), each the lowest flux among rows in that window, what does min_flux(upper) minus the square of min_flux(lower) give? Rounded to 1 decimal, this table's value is -50.9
